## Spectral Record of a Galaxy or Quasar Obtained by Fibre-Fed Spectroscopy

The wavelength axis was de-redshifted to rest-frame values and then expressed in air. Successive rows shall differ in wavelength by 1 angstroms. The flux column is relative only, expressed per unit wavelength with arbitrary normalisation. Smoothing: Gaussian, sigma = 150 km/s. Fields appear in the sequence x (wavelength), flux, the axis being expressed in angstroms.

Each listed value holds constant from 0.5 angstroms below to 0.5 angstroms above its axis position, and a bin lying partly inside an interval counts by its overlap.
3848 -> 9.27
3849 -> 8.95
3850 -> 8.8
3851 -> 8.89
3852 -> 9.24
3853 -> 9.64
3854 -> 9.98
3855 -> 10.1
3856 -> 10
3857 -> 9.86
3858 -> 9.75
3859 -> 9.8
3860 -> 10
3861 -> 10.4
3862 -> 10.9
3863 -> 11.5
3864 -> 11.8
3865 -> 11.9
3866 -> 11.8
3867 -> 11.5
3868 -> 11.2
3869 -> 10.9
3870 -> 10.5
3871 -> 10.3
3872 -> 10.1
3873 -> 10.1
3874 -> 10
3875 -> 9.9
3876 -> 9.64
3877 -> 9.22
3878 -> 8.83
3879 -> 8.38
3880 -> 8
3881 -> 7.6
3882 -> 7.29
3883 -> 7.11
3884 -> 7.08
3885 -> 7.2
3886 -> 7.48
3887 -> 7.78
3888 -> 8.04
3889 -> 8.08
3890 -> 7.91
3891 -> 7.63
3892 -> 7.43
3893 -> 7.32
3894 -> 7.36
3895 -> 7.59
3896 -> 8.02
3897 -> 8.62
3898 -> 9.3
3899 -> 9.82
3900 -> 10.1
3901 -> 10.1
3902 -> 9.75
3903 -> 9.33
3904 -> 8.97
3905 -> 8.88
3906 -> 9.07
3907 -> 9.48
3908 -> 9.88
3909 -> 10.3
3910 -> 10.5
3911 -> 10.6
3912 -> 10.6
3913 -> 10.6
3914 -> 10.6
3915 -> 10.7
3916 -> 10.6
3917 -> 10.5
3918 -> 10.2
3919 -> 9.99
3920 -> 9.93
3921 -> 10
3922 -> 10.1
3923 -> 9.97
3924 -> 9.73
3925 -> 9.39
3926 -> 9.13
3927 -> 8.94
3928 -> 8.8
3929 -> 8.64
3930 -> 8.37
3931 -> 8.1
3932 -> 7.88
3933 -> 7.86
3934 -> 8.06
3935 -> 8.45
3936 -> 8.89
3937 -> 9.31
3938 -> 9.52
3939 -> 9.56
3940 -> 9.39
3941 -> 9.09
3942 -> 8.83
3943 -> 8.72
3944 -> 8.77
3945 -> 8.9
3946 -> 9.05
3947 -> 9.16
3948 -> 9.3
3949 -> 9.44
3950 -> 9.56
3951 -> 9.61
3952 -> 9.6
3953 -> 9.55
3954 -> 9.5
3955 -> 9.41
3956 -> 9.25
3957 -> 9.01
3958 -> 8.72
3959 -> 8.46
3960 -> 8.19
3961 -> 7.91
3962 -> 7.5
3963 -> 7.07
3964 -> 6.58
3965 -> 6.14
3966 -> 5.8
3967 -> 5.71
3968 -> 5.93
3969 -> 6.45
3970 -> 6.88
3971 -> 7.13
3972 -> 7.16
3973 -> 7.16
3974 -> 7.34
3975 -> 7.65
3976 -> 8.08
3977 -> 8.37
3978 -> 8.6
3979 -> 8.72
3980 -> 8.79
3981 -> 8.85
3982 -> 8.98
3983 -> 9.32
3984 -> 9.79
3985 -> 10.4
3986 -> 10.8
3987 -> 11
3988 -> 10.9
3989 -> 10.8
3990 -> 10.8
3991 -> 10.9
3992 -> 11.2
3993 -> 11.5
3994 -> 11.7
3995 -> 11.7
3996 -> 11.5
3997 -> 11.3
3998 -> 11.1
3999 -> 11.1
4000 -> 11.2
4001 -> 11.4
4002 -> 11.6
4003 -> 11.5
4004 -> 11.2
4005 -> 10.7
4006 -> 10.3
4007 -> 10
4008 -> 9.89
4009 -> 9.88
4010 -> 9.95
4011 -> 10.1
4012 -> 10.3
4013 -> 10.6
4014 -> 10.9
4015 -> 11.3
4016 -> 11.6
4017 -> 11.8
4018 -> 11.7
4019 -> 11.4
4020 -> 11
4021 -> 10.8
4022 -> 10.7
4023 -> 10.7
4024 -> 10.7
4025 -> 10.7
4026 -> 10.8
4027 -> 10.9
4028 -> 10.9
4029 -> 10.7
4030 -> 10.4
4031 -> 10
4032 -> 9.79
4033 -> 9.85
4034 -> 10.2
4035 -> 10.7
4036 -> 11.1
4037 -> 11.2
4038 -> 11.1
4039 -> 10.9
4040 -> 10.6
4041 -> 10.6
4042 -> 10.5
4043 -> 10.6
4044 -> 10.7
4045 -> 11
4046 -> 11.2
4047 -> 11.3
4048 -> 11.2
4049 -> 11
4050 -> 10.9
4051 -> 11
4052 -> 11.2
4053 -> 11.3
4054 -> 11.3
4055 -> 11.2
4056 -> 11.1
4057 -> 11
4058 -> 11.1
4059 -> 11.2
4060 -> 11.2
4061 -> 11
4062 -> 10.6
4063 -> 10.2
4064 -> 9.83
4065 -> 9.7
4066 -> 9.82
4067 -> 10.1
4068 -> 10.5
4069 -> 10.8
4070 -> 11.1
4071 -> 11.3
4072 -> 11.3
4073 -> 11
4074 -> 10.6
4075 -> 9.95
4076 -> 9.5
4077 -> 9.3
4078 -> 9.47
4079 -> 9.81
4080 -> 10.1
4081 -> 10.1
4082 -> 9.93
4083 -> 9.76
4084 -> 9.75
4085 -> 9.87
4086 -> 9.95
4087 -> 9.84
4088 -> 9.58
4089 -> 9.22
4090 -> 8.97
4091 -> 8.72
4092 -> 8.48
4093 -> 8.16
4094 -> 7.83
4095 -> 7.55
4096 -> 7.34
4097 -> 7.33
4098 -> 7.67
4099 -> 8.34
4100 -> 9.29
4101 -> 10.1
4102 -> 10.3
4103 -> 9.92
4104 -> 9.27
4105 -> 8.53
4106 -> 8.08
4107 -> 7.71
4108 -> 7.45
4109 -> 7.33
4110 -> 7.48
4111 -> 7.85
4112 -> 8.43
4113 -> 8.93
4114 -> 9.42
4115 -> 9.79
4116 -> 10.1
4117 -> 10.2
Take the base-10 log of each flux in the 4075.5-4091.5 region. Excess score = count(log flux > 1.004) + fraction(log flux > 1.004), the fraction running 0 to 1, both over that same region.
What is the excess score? 2.1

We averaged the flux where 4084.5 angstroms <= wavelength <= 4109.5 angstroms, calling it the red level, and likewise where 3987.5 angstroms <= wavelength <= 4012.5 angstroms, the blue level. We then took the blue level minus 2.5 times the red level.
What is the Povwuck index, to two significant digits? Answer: -11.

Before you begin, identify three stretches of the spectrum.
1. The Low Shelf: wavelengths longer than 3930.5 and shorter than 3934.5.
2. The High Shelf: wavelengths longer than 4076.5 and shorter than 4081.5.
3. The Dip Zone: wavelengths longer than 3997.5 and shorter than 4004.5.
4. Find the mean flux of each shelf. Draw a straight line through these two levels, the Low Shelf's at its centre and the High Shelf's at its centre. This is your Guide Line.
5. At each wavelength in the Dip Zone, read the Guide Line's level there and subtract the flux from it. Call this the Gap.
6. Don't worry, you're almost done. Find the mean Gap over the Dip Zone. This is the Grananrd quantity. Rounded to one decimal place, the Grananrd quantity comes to -2.5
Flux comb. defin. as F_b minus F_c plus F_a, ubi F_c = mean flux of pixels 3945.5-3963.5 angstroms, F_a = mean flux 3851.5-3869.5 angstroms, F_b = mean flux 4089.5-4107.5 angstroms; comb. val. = 10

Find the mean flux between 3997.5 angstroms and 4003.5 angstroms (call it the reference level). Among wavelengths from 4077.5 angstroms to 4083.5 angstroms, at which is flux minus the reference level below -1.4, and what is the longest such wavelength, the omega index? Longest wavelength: 4083 angstroms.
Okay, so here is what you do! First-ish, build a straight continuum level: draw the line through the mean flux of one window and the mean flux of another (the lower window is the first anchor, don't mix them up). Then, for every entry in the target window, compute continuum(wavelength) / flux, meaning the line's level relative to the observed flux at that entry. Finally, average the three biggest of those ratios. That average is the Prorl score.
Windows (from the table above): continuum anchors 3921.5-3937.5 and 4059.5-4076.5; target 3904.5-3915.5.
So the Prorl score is 0.94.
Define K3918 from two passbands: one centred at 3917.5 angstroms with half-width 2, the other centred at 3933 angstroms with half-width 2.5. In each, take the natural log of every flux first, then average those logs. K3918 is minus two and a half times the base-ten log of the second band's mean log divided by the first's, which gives 0.12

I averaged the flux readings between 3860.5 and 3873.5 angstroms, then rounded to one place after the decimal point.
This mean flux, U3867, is 11.0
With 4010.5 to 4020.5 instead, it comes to 11.1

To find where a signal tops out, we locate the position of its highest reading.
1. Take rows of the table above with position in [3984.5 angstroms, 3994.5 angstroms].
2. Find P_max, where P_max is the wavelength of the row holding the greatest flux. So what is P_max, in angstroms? 3994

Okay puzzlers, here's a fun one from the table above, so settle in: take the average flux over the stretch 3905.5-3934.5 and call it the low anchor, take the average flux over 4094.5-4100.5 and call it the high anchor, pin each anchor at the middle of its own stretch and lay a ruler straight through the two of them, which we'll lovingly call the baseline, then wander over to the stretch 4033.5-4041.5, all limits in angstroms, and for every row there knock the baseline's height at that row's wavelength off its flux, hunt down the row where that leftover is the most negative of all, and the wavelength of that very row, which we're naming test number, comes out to 4034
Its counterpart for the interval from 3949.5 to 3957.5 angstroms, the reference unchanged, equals 3957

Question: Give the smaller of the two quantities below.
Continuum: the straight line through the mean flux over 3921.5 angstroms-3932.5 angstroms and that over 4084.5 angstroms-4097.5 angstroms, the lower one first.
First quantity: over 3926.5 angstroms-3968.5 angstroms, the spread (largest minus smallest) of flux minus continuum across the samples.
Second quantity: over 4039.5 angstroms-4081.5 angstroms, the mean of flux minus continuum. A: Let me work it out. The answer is 1.9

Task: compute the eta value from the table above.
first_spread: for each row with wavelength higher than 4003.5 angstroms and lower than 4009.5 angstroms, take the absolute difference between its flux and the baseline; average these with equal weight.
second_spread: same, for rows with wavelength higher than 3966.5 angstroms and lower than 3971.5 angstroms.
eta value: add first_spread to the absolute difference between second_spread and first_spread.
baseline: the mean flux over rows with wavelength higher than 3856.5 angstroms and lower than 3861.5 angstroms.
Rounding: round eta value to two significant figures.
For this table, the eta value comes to 3.5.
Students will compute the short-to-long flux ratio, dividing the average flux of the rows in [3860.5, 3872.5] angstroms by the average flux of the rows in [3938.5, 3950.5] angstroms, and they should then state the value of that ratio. 1.2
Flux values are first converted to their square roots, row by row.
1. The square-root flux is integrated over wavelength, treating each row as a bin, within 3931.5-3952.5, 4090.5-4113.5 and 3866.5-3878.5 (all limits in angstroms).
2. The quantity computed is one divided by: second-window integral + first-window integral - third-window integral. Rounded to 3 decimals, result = 0.011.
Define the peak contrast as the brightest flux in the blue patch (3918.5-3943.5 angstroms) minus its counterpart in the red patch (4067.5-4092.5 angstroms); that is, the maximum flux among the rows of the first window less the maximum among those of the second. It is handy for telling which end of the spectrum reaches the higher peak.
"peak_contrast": -1.2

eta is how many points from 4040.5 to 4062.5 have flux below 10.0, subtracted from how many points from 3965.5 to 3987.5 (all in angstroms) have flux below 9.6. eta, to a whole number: 18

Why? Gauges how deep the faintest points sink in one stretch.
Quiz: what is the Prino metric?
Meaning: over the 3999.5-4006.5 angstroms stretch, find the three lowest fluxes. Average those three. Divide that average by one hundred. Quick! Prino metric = 0.107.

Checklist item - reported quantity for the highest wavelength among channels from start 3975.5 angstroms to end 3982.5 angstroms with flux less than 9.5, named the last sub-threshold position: 3982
